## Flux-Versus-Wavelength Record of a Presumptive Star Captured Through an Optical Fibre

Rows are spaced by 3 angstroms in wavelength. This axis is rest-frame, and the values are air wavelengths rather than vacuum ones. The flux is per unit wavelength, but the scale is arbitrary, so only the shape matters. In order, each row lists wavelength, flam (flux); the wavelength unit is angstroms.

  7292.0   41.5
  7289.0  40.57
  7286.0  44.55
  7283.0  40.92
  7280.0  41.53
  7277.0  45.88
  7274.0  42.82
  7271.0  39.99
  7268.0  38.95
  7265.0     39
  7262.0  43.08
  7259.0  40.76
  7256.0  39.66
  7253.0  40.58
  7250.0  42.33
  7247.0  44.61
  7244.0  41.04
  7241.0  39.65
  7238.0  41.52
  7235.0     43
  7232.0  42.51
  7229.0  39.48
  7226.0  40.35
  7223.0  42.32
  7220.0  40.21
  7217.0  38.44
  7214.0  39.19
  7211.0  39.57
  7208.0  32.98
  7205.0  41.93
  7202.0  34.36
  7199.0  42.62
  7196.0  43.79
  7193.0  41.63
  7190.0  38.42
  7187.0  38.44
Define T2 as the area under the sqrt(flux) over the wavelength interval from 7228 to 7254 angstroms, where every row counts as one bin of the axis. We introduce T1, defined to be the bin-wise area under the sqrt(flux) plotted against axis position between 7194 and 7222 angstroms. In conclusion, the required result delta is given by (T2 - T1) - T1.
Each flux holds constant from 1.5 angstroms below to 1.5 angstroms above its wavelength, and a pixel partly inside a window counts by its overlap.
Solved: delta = -183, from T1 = 175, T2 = 168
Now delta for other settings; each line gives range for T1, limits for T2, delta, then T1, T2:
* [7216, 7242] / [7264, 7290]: -165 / 166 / 168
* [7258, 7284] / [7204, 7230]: -172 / 167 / 163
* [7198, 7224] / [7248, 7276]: -145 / 162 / 179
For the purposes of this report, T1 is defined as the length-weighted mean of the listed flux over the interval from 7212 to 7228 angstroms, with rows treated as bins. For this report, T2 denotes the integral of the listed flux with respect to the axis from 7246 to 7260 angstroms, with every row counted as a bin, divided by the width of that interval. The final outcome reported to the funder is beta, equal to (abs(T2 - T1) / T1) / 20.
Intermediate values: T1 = 40.1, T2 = 41.5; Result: 0.0018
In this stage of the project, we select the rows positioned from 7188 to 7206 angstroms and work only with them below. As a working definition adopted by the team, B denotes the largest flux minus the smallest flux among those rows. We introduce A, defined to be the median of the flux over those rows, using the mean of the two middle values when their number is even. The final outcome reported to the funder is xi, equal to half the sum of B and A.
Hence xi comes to 25.6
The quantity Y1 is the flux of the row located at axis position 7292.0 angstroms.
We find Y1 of 41.5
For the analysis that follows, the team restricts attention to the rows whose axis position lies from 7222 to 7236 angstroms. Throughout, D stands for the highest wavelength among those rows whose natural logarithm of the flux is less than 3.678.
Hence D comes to 7229.0 angstroms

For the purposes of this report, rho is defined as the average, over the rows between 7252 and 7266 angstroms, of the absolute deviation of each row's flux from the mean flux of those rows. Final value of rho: 1.04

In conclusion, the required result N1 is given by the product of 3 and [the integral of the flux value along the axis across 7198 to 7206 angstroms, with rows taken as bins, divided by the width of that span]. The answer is 118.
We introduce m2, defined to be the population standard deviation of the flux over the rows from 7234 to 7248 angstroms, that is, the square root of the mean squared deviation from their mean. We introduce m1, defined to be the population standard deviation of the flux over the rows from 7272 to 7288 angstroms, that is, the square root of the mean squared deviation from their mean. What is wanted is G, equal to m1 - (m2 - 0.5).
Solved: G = 0.6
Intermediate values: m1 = 1.9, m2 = 1.70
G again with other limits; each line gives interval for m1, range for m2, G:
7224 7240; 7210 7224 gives 0.5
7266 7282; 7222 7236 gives 1.5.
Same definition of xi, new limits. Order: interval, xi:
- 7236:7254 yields 23.1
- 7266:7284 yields 24.1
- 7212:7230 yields 21.9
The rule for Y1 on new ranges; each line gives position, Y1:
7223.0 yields 42.32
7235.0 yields 43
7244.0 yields 41.04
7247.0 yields 44.61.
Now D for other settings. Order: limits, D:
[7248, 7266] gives 7265.0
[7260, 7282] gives 7268.0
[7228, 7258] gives 7229.0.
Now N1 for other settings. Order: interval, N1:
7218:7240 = 124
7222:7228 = 123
